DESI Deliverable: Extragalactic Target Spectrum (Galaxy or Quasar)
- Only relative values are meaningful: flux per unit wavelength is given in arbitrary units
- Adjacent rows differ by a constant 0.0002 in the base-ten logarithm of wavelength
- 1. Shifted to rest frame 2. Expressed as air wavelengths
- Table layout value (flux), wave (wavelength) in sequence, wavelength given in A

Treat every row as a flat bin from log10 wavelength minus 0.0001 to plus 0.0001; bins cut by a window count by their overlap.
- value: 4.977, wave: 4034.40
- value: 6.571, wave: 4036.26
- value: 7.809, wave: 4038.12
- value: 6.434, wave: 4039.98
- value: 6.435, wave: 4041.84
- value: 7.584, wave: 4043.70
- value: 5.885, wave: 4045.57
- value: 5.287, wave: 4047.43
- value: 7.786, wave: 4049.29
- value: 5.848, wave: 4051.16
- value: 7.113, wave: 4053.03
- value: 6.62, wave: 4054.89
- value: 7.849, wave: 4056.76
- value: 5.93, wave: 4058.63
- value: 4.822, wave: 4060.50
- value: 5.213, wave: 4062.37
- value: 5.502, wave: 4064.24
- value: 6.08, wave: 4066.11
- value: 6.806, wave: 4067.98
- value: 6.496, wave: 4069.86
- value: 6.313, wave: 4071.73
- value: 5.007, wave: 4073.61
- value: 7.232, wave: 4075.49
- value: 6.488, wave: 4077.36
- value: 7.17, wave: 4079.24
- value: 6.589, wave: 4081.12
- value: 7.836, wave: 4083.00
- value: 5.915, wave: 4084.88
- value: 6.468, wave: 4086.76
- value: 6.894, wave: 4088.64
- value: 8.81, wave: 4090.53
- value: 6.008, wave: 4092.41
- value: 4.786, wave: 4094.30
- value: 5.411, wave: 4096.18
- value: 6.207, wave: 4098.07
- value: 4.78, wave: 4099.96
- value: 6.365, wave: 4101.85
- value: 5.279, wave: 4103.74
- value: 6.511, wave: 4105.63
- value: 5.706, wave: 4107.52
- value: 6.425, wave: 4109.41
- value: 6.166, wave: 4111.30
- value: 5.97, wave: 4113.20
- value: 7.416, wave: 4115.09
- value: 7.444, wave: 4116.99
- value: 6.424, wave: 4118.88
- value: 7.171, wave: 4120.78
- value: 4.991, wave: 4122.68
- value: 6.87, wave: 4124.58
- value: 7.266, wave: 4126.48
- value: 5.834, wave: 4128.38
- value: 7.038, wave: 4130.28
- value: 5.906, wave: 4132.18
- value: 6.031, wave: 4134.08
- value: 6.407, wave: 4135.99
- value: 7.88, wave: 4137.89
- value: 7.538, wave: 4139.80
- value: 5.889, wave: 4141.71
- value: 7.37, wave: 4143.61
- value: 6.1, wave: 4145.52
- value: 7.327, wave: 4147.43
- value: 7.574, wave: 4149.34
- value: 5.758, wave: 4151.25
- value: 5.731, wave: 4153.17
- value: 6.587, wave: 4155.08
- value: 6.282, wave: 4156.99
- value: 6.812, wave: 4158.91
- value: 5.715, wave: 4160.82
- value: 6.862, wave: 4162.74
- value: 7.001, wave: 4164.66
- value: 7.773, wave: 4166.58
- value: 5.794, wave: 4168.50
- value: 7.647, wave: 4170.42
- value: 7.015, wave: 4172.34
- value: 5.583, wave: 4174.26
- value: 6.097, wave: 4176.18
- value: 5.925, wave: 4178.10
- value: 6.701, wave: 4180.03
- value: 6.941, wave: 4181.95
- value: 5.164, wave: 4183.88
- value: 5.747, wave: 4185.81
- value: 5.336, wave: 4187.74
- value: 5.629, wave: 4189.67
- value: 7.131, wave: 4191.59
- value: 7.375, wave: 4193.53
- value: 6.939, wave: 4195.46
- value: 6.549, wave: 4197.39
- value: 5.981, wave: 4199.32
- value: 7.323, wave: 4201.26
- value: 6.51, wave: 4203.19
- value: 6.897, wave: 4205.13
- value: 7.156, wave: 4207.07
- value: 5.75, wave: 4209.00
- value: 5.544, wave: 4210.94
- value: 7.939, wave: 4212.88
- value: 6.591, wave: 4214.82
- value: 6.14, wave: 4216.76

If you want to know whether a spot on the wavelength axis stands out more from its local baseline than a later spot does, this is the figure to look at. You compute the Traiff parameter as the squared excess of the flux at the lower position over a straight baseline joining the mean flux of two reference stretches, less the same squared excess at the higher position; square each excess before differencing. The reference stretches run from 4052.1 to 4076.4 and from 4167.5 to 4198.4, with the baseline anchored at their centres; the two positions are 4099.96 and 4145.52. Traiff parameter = 2.2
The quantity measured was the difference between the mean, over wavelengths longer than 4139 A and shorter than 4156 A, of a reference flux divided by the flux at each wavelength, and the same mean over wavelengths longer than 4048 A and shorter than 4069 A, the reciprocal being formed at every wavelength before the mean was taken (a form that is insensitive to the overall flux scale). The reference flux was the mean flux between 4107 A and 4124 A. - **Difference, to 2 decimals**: -0.06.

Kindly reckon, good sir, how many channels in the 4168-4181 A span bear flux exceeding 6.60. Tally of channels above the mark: 3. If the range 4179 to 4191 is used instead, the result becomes 2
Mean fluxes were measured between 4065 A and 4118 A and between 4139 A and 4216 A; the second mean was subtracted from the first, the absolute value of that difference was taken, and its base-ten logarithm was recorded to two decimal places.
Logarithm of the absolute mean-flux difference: -0.79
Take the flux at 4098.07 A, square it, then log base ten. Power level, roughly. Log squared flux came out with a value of 1.59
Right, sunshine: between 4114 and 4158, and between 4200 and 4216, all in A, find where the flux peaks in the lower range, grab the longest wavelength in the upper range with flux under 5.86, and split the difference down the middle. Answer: 4174.4 A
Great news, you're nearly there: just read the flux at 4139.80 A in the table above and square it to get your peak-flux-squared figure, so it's 57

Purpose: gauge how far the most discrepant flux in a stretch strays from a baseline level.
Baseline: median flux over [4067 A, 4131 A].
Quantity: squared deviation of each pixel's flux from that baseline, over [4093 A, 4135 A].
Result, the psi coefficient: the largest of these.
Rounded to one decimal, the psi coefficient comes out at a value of 2.8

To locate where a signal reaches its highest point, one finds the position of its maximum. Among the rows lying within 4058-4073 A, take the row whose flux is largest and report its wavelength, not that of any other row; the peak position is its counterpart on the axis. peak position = 4067.98 A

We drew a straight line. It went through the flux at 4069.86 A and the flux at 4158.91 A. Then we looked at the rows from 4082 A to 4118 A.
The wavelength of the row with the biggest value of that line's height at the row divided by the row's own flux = 4099.96 A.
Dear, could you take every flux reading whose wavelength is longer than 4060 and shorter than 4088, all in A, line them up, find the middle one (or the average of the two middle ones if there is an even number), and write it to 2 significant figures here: 6.5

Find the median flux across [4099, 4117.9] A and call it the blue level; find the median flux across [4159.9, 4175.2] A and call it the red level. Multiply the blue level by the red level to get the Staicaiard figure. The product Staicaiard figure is 43.4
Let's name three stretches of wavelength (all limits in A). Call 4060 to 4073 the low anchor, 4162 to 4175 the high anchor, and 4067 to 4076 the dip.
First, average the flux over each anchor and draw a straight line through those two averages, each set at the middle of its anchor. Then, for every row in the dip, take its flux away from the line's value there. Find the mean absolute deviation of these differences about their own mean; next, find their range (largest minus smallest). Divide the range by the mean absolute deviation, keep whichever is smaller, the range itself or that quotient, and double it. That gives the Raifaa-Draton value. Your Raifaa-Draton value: 4.4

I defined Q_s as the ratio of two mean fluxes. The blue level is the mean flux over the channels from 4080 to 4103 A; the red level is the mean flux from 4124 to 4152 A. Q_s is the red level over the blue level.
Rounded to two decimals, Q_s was 1.06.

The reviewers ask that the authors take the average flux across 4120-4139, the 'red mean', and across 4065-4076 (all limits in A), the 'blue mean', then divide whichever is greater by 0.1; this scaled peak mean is 65.4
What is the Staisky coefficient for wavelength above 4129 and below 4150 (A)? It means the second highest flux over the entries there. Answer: 7.574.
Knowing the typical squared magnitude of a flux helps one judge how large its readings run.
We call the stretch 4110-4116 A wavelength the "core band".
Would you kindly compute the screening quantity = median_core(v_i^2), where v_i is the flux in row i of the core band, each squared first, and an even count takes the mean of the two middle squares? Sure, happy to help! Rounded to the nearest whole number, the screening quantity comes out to 38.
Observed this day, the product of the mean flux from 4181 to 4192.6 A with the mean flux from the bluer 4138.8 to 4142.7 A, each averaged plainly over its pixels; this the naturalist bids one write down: 40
